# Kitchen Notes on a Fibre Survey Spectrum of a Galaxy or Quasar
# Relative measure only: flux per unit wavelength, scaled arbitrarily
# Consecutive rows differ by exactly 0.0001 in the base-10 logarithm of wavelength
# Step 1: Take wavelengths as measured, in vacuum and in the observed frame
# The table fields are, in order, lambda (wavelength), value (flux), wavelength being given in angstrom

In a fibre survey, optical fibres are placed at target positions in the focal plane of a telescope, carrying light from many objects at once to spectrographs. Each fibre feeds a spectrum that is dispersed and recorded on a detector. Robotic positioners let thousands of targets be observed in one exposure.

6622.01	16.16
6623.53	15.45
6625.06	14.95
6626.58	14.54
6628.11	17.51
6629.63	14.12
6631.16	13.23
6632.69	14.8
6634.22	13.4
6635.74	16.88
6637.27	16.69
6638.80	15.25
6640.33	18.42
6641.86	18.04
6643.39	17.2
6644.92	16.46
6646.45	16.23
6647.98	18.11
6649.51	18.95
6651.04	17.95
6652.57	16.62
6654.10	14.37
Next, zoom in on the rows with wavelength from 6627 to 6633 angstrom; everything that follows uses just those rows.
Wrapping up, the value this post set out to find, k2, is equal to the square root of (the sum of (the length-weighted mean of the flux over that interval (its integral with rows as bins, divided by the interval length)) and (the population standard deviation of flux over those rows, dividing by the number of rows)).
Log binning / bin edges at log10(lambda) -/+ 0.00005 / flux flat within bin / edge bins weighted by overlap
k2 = 4.06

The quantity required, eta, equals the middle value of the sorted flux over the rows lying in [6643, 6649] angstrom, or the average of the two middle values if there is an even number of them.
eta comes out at 16.8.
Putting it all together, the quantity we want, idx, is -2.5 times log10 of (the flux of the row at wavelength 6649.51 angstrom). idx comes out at -3.19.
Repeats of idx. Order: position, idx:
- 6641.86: -3.14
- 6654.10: -2.89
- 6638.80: -2.96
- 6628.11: -3.11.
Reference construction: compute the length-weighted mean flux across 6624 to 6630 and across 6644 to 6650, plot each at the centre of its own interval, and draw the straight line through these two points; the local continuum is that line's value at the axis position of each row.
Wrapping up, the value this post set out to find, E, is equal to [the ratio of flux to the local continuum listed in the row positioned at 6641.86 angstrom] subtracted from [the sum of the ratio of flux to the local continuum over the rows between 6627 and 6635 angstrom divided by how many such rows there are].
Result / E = -0.14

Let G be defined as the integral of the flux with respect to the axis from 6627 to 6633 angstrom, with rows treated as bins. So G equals 89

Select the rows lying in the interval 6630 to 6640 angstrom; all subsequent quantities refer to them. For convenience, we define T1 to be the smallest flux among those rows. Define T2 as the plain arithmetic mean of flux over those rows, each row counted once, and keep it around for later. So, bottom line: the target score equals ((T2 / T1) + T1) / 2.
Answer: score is 7.2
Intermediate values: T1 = 13.23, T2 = 15.0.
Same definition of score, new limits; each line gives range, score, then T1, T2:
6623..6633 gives 7.2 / 13.23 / 14.9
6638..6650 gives 8.2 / 15.25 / 17.3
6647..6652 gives 9.5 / 17.95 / 18.3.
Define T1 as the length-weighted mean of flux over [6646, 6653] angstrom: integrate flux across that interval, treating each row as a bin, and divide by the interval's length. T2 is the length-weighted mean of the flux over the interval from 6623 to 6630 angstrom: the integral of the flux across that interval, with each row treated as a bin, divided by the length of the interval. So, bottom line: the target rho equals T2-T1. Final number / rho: -2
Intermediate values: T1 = 17.7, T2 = 15.4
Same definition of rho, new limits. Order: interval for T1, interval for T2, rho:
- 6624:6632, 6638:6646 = 2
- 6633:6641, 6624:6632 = -1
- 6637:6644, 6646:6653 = 1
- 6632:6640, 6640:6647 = 2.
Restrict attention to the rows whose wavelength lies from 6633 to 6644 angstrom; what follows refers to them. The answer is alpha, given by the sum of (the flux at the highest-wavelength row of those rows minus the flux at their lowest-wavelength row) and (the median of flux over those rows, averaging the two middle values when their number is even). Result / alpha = 21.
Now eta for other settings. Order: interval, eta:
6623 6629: 15.2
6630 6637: 14.1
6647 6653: 18.0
